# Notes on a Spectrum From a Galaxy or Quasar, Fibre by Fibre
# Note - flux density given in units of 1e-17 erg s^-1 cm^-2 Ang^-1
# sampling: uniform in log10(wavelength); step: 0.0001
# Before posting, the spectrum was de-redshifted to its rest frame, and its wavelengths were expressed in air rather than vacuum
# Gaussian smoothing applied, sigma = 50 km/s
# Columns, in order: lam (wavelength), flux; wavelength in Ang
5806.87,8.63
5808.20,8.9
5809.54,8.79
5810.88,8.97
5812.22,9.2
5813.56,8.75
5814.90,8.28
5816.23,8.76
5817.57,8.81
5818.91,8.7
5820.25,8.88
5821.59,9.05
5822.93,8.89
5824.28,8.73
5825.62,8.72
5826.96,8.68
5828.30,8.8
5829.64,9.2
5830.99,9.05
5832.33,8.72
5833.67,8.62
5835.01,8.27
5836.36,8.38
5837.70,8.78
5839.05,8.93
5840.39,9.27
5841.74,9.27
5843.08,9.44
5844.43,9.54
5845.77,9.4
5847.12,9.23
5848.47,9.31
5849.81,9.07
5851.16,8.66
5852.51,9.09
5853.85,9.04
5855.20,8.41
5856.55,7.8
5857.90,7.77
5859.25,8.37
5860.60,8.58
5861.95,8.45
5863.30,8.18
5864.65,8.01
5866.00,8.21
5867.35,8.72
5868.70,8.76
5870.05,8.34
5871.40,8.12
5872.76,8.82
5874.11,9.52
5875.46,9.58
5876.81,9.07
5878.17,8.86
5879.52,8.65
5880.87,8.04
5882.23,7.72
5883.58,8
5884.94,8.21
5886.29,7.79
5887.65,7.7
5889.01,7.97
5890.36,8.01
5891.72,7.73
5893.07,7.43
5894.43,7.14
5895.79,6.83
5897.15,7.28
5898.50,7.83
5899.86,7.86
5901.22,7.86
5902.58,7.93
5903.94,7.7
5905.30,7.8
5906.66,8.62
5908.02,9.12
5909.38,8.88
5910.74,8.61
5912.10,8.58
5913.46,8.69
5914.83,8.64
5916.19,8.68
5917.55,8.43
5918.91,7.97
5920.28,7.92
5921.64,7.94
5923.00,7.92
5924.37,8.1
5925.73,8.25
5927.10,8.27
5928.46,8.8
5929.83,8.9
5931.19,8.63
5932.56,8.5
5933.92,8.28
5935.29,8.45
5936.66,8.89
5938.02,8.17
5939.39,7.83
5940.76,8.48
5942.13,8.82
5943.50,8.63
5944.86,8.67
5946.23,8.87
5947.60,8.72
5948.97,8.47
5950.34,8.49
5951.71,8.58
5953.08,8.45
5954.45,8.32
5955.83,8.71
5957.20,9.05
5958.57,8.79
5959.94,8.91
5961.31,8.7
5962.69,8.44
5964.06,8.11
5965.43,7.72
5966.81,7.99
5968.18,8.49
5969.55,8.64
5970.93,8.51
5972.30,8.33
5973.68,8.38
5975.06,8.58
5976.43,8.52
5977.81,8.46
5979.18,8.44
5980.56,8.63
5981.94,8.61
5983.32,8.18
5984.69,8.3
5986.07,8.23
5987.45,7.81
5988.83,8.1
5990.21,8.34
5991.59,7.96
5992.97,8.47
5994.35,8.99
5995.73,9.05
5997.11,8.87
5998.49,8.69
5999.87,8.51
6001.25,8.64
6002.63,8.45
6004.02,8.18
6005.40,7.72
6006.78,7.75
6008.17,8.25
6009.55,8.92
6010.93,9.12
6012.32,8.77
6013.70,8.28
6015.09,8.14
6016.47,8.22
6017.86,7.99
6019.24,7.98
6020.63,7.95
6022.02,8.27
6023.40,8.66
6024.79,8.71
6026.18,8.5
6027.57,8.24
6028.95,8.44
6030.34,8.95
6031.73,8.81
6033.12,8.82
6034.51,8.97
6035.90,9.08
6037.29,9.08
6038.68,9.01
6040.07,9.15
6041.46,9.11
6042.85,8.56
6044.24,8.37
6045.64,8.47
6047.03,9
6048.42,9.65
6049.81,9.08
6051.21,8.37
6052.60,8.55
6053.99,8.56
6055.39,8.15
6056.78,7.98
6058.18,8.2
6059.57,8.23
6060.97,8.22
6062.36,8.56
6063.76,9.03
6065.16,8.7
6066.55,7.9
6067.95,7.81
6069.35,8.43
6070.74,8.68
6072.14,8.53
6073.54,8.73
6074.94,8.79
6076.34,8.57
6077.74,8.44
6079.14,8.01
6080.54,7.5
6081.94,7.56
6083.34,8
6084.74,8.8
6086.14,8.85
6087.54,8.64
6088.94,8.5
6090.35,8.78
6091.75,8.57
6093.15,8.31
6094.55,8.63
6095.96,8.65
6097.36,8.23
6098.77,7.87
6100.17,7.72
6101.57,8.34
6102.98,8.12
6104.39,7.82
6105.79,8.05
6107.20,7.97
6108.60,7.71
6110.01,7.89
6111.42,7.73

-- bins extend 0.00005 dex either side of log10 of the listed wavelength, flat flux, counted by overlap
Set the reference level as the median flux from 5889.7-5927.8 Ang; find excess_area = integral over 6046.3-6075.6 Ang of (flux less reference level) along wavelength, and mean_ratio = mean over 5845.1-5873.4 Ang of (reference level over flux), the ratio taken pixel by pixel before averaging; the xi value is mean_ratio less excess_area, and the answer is -16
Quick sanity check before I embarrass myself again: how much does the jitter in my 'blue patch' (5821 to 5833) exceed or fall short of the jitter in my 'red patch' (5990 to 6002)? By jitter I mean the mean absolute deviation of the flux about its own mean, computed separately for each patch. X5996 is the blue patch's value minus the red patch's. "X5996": -0.10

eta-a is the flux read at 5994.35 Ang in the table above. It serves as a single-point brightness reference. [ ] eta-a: 8.99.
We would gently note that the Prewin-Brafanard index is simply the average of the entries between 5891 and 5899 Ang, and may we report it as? 7.37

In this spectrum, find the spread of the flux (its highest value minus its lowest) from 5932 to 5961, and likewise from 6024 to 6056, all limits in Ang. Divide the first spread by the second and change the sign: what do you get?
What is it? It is -0.81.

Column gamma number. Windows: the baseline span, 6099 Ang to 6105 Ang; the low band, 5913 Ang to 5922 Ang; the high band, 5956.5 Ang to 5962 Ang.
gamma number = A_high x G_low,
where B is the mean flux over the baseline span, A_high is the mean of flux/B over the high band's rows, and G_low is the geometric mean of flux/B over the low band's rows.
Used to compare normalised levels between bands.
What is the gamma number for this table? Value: 1.15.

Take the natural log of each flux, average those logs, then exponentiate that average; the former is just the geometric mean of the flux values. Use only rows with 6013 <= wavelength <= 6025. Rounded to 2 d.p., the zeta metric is 8.24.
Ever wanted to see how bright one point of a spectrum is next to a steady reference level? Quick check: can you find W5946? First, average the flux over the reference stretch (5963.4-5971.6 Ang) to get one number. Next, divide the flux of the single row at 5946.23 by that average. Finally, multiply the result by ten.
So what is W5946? 10.8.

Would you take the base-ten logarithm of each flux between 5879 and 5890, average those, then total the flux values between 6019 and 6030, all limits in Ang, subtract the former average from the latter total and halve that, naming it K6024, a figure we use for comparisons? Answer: 32.9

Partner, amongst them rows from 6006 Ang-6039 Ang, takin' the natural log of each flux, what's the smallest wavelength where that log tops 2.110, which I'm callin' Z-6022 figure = 6008.17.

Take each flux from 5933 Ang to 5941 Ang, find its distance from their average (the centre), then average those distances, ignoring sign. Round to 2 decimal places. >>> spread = 0.26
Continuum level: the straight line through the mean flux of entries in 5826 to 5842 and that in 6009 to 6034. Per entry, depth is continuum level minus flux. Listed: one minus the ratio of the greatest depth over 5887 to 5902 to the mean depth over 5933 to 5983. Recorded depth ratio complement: -18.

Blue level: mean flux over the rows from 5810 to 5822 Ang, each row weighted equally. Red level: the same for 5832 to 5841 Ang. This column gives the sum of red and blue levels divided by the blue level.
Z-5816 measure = 1.99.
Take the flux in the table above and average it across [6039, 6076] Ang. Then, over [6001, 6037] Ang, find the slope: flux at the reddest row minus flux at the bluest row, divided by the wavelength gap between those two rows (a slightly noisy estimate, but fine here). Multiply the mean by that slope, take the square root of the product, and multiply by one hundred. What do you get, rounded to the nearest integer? 33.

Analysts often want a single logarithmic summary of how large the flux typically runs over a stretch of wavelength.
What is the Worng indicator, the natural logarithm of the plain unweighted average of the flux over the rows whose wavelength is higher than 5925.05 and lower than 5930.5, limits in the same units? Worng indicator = 2.15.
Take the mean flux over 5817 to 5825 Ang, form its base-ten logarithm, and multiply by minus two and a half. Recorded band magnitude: -2.37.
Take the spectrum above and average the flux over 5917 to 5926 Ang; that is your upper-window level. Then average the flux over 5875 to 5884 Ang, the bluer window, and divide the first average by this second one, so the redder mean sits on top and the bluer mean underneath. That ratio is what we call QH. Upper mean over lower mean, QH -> 0.94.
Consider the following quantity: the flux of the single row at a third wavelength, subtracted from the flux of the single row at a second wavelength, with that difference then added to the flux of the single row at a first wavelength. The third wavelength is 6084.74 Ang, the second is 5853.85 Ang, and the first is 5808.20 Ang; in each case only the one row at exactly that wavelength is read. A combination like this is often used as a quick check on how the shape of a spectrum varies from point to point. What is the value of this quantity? 9.1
